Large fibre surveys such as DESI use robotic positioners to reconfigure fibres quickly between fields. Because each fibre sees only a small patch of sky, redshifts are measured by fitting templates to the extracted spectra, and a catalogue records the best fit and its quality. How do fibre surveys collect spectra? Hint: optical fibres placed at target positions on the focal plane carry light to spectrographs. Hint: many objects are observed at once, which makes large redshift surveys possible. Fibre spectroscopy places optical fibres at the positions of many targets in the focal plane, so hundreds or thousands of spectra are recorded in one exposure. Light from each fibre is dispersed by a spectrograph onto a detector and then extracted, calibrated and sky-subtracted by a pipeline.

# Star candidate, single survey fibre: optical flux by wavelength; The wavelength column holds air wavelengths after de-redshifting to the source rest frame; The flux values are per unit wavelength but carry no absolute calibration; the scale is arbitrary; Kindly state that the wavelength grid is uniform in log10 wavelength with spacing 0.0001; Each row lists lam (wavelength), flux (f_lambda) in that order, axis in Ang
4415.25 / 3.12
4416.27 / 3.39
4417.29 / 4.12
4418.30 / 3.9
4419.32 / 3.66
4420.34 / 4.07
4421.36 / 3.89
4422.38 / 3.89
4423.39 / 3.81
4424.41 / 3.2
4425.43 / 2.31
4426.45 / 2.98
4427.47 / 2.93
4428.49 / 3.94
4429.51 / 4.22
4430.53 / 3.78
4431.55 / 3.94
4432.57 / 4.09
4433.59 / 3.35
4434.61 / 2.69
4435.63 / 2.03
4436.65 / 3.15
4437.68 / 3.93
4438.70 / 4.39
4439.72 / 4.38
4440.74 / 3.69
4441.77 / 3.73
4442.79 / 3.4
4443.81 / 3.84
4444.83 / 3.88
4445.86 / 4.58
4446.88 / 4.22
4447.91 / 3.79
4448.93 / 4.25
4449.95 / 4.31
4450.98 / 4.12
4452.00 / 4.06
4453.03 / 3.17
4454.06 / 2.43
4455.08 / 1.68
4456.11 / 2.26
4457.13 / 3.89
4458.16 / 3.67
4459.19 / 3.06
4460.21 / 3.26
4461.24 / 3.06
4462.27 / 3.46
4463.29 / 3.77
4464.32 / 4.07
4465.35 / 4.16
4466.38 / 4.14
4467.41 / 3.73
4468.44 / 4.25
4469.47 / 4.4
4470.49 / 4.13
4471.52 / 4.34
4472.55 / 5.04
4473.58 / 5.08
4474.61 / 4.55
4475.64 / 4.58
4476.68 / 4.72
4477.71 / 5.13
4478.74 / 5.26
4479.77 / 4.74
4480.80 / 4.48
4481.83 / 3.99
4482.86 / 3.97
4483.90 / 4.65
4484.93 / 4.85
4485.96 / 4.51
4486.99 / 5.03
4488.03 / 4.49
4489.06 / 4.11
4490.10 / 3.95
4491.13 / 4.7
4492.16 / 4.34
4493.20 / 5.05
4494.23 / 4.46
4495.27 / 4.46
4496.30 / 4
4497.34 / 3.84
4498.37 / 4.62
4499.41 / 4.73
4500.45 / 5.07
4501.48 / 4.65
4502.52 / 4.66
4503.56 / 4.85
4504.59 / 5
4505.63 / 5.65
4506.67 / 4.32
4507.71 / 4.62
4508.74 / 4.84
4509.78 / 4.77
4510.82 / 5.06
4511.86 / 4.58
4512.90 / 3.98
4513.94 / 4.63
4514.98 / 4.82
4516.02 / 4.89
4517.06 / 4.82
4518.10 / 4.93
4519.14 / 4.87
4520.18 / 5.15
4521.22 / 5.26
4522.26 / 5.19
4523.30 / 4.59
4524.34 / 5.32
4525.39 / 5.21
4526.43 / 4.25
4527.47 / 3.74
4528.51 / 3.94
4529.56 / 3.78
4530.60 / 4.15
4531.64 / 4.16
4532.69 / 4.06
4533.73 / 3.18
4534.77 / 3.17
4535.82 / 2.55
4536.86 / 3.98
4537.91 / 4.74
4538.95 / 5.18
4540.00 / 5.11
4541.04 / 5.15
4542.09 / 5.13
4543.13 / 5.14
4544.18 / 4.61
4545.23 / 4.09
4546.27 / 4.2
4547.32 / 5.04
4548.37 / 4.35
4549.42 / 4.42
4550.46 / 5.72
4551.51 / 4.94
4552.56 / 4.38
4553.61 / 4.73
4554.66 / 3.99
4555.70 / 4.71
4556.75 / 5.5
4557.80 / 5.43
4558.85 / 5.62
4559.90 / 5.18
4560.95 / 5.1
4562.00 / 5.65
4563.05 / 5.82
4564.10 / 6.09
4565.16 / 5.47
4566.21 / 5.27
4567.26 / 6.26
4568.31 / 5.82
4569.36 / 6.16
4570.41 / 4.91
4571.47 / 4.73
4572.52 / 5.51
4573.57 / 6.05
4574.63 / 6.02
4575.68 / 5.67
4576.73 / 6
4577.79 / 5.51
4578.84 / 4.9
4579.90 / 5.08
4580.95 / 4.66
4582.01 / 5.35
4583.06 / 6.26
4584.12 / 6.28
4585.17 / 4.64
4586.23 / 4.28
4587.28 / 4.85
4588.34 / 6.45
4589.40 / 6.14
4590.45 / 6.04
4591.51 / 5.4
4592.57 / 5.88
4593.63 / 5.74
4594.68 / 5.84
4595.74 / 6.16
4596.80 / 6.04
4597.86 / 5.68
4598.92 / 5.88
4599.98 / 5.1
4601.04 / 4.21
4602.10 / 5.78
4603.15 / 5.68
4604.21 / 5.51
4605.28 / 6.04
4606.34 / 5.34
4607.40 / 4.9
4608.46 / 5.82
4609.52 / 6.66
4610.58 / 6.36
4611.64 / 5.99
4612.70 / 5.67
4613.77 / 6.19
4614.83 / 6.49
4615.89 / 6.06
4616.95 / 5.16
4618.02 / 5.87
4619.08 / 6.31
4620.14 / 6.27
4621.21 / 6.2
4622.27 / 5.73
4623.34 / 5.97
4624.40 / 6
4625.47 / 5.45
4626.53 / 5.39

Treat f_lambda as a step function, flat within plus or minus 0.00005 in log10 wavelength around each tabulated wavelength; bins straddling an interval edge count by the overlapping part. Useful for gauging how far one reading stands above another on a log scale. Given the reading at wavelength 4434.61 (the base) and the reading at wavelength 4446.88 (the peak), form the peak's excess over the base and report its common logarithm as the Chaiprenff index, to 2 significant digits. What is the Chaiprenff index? 0.18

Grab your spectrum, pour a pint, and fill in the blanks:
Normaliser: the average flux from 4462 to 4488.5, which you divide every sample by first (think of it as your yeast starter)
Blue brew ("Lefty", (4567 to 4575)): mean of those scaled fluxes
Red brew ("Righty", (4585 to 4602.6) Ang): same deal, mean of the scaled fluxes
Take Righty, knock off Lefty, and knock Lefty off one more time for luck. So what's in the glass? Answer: -1.3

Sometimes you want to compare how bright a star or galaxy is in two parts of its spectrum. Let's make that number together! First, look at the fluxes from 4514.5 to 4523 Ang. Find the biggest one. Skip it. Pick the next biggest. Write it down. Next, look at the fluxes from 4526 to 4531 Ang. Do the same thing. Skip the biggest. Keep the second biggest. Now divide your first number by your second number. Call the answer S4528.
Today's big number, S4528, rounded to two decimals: 1.25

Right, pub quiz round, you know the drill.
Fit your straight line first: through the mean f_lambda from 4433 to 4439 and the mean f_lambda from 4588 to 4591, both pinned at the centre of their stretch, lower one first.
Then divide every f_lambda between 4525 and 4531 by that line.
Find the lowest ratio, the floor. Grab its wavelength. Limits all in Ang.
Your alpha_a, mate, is 4527.47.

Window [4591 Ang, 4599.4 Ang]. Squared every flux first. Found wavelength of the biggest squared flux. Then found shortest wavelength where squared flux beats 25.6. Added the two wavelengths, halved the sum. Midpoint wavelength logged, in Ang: 4593.6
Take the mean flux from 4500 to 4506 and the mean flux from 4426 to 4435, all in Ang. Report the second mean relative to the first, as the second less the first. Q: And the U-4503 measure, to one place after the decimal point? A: -1.4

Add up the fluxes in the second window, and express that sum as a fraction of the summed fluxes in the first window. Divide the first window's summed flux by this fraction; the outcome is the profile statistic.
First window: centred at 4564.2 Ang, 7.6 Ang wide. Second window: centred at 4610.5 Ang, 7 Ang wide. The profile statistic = 38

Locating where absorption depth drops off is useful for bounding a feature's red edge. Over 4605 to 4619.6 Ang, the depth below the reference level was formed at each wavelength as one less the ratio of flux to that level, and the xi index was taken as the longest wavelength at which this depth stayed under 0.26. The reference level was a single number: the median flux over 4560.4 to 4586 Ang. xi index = 4619.08 Ang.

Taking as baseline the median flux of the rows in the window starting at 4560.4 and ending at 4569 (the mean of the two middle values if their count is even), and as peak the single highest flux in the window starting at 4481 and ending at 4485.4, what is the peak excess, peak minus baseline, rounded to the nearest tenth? -0.9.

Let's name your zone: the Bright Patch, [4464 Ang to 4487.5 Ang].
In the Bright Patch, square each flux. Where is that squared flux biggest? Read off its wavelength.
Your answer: 4478.74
